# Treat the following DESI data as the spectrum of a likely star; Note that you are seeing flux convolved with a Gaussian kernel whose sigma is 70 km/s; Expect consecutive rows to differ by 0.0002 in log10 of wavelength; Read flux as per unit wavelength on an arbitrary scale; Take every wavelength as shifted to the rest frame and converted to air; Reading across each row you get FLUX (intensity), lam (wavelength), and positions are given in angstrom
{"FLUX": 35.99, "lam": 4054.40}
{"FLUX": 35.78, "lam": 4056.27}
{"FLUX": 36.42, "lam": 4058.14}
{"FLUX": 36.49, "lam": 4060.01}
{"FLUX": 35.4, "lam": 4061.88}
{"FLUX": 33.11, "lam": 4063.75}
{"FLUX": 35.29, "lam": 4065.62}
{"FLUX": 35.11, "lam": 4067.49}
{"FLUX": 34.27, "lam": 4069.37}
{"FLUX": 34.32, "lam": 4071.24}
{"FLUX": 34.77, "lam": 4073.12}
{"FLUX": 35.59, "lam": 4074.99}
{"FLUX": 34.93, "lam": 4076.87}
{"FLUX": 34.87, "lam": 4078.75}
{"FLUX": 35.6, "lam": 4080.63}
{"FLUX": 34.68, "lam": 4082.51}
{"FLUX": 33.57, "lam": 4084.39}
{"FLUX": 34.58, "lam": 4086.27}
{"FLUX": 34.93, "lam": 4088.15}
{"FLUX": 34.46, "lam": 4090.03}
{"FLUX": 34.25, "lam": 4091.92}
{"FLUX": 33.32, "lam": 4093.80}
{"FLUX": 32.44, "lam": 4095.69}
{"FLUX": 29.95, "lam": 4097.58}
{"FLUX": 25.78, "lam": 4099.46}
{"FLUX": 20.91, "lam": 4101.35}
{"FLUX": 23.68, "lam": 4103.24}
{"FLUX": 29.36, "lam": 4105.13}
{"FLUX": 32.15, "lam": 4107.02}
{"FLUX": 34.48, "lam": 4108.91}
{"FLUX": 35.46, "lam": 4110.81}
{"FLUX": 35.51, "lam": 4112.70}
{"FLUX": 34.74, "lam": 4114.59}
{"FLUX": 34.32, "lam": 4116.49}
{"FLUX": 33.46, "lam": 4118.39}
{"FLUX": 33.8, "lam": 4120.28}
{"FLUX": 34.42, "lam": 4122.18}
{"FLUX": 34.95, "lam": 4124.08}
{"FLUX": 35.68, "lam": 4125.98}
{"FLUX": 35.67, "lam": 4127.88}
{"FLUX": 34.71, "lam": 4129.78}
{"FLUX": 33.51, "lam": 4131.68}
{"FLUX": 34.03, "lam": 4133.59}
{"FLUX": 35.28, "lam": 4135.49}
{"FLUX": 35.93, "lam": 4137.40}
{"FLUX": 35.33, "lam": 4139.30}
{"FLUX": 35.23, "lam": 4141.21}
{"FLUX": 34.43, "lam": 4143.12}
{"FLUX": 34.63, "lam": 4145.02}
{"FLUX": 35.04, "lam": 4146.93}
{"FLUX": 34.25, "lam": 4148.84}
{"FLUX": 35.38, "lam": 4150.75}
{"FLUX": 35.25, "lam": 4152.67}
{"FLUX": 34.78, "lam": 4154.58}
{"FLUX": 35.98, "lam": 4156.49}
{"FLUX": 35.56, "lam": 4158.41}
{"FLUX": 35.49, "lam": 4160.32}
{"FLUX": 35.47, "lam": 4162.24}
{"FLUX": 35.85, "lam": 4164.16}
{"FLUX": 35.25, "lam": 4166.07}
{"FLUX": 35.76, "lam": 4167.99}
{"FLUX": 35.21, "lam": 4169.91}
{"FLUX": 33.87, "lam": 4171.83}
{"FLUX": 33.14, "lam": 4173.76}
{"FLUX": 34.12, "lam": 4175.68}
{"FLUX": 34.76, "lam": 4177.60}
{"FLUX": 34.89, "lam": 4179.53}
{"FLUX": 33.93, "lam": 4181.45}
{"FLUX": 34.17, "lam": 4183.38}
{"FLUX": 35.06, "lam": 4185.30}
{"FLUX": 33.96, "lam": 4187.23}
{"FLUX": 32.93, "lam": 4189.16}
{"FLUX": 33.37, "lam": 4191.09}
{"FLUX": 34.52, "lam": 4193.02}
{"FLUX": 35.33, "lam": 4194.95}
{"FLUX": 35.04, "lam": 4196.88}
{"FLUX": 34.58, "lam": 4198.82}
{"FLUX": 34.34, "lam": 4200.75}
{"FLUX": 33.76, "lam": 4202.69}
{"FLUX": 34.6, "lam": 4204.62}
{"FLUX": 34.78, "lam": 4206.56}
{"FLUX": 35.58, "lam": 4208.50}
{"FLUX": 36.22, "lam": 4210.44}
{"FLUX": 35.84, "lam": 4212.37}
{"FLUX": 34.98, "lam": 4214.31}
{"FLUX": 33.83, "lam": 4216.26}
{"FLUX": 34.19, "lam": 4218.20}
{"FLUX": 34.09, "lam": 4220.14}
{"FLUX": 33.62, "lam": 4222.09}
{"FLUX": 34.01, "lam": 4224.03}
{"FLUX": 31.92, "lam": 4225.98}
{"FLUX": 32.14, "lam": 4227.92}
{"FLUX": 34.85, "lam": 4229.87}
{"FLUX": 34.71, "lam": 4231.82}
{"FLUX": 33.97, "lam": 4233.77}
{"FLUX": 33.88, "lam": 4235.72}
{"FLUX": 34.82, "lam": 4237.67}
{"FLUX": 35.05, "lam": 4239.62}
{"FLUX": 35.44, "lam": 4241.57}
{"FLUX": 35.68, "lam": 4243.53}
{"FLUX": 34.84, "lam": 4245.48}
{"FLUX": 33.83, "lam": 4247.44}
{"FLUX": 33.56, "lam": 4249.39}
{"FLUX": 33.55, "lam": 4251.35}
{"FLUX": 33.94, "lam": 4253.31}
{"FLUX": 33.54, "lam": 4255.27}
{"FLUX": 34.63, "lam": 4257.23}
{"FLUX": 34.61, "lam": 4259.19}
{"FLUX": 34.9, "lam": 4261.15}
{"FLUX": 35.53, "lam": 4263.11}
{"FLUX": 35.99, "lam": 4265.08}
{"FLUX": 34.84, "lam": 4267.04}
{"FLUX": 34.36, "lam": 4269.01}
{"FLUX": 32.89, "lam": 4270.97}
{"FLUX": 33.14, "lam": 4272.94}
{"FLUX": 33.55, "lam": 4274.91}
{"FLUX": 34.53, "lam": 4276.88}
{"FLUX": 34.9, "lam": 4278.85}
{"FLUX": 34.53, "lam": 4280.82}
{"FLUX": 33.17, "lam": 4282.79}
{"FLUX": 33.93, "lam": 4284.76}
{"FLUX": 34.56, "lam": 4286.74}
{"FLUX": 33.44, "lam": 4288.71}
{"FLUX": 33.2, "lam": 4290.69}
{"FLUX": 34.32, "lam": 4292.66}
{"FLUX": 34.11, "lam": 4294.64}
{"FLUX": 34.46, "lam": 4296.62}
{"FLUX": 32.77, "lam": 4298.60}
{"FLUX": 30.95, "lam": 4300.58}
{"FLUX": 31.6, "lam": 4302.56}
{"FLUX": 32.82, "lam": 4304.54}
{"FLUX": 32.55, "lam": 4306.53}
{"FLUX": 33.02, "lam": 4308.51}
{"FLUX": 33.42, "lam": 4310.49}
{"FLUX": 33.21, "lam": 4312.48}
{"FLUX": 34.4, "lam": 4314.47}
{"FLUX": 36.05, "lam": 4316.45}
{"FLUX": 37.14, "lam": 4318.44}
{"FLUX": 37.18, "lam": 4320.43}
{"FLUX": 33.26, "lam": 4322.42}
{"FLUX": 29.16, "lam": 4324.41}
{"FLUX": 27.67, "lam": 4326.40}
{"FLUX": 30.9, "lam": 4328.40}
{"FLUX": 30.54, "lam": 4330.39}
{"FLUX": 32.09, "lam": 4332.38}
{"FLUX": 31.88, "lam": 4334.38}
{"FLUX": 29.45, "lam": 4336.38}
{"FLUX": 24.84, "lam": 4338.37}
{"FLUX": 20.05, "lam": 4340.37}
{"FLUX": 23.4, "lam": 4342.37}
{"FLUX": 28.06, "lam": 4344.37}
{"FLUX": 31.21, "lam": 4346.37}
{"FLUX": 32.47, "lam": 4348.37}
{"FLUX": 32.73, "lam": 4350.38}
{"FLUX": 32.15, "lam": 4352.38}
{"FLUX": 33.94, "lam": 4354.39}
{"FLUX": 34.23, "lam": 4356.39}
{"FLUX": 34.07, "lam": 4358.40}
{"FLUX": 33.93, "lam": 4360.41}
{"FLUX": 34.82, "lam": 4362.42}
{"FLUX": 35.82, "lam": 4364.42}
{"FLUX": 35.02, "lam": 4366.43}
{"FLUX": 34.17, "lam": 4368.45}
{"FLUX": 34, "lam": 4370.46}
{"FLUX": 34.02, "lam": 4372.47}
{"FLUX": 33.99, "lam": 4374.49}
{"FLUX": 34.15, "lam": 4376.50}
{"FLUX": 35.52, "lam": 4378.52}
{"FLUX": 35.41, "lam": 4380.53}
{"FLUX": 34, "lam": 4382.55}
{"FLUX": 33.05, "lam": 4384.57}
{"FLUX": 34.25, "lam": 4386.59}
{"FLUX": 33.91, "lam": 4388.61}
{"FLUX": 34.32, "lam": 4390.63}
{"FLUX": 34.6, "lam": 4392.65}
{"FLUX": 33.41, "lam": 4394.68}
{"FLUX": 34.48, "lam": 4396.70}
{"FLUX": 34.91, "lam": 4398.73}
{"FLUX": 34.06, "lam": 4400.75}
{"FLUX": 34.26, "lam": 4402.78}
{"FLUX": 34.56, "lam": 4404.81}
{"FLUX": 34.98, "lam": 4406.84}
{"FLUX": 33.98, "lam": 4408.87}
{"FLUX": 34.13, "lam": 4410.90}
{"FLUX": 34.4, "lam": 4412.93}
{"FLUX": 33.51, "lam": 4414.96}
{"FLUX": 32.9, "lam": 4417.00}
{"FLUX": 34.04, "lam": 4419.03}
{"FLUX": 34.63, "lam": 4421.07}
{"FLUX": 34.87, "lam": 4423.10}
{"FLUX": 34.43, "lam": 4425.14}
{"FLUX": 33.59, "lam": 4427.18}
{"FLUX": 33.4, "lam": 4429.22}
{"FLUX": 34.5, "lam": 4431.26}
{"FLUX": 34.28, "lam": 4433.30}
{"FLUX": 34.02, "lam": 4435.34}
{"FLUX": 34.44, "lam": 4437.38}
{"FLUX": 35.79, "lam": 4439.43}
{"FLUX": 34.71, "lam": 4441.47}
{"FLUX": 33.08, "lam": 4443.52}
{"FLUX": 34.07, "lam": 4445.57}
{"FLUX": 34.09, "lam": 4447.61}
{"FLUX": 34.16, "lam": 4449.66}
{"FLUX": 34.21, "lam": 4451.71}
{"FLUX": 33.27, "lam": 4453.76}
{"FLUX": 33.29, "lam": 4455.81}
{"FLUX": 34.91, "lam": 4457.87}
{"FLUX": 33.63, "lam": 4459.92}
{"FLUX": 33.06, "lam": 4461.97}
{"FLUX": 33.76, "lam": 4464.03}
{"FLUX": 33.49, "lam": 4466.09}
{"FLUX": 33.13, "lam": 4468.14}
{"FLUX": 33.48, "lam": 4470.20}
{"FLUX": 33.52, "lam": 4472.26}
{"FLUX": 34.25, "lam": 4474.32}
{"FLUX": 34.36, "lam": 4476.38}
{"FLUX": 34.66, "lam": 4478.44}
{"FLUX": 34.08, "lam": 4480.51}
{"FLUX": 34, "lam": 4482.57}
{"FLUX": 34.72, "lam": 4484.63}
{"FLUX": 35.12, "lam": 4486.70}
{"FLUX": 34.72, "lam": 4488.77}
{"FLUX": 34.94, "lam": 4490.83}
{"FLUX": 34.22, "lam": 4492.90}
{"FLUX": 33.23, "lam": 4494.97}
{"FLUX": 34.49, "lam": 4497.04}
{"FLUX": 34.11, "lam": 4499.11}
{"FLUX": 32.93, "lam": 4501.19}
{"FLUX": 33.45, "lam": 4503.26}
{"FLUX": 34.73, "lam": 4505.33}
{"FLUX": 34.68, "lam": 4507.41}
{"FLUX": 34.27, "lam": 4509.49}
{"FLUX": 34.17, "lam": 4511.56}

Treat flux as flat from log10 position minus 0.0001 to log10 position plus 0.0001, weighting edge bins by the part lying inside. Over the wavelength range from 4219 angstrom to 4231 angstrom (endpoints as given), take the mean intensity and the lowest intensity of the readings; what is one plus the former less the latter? 2.5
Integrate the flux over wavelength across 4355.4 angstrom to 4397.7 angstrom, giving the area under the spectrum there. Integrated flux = 1453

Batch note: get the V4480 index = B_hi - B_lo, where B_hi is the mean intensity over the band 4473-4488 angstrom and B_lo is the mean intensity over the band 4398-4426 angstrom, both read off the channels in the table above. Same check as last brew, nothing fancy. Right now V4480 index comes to 0.2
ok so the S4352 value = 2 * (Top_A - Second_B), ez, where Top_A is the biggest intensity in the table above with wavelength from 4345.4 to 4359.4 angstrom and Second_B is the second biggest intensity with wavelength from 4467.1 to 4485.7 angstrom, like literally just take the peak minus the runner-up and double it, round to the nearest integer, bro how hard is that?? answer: -1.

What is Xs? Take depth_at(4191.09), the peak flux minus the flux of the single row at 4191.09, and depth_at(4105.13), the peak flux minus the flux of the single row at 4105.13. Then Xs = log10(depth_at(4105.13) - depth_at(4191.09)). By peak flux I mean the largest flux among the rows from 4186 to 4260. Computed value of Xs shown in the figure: 0.60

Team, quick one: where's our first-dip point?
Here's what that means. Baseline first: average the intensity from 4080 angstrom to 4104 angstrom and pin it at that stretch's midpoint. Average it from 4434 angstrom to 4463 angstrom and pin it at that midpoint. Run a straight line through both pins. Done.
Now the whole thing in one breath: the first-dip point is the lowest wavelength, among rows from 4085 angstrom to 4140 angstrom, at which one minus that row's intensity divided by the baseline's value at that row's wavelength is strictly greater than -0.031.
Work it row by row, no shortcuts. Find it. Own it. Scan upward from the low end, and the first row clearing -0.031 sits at 4097.58 angstrom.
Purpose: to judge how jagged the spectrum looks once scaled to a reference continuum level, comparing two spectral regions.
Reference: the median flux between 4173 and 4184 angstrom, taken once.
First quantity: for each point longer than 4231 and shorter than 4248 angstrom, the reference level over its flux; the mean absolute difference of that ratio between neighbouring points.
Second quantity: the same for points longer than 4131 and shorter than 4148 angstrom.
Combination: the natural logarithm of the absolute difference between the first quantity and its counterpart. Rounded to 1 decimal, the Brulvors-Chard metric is -12.8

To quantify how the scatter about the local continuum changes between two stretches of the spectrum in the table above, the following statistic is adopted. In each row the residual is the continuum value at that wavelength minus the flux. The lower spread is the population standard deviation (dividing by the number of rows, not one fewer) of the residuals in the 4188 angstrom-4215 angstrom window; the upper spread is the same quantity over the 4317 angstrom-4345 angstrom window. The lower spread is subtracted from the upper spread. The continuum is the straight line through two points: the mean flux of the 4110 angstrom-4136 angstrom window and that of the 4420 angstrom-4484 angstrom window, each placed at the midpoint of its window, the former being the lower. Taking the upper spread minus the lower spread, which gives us 3.7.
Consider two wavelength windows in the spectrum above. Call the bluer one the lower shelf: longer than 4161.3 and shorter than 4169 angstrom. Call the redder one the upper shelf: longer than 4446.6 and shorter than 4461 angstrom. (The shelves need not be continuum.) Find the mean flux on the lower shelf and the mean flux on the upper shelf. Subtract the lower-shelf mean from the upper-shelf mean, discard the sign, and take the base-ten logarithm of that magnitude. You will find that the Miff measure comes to 0.2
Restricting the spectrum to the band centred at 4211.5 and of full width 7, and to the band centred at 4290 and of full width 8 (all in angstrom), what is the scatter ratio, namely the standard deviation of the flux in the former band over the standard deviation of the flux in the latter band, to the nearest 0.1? 0.8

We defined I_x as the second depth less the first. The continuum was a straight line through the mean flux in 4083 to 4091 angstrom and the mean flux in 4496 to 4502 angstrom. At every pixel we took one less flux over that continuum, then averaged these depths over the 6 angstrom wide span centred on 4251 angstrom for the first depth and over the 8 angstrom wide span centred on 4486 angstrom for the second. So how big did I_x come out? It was -0.04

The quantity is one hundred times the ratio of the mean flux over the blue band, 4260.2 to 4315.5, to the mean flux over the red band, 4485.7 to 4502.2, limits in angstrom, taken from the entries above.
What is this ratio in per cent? 99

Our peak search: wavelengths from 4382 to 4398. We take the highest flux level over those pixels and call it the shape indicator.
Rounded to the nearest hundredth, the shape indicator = 34.60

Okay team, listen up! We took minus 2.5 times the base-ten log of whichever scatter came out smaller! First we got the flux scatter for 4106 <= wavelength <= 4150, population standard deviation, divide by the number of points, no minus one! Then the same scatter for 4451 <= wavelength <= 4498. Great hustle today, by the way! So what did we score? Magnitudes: 0.50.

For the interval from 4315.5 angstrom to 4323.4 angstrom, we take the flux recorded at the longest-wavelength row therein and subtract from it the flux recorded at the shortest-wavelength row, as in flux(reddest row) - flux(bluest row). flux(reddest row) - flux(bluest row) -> -2.79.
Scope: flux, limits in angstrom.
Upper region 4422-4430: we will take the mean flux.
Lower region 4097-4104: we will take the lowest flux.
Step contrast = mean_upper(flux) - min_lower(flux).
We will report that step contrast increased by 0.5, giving 13.7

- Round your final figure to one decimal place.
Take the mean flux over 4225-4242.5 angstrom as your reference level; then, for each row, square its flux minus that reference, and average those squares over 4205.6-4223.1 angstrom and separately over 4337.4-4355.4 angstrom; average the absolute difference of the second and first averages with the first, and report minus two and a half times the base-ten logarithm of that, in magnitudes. -3.5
